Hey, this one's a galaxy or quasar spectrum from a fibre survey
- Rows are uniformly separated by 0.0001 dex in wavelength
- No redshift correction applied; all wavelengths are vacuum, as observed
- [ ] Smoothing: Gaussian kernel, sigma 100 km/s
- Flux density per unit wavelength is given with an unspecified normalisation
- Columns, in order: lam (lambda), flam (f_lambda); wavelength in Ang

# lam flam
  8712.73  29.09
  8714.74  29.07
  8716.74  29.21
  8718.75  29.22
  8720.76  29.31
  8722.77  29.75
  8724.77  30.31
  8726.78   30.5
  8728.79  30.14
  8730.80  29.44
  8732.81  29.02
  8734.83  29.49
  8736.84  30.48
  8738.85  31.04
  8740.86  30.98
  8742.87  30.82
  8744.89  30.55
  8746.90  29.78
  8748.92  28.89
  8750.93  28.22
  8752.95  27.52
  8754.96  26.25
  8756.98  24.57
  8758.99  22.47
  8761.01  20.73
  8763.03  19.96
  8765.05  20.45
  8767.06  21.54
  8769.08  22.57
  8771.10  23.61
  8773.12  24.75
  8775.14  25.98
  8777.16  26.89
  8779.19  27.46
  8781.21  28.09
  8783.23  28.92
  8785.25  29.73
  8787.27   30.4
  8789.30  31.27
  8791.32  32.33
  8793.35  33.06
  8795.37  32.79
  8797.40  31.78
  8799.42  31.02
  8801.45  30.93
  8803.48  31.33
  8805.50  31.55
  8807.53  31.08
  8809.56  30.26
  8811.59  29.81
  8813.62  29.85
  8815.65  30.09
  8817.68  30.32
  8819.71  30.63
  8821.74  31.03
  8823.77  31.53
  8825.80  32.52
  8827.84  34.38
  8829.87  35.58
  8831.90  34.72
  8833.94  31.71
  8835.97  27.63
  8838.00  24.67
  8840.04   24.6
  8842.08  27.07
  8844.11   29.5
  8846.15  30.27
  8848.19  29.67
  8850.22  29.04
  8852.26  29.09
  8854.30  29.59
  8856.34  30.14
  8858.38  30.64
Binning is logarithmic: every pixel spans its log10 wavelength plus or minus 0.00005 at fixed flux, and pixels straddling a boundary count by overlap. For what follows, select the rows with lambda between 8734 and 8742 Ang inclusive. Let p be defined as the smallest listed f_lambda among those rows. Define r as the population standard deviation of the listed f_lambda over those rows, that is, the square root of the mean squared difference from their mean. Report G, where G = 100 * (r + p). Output 3011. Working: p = 29.49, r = 0.6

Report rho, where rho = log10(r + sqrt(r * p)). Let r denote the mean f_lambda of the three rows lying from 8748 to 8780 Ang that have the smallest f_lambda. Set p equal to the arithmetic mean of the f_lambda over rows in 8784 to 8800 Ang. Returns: 1.66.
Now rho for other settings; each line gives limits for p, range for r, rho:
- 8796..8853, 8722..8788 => 1.66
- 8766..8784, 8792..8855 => 1.71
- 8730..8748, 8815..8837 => 1.77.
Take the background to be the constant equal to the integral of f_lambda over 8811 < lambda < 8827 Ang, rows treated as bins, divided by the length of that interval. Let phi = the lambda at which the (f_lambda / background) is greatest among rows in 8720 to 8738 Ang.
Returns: 8726.78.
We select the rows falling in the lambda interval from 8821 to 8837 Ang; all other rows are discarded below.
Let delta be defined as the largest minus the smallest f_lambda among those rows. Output 8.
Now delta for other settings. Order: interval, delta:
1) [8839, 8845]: 5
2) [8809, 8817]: 0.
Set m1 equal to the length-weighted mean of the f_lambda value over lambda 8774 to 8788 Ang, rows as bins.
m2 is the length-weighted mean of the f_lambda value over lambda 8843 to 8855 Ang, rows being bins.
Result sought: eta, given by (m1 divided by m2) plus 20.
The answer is 21.0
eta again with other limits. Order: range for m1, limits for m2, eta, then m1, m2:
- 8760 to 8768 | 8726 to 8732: 20.7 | 21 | 30.0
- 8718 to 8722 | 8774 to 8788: 21.0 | 29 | 28.1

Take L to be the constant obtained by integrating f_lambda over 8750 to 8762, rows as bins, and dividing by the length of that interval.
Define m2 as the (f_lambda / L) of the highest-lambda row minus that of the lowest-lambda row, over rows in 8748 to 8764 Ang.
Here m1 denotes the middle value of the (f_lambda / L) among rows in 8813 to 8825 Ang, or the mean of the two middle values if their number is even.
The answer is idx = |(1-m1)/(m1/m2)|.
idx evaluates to 0.065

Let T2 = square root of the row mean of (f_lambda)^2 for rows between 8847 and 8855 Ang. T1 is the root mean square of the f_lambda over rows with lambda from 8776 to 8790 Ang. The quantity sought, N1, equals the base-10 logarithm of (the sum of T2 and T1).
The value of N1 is 1.77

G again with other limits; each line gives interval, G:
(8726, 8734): 2960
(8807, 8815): 3032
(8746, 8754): 2835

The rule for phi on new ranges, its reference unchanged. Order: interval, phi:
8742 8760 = 8742.87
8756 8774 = 8773.12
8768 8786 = 8785.25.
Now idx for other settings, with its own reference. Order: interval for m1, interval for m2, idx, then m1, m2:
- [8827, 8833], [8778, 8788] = 0.033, 1.39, 0.12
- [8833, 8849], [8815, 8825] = 0.007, 1.15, 0.06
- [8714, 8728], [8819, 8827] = 0.011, 1.17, 0.08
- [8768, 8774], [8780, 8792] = 0.010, 0.95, 0.17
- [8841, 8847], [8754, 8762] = 0.034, 1.18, -0.22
